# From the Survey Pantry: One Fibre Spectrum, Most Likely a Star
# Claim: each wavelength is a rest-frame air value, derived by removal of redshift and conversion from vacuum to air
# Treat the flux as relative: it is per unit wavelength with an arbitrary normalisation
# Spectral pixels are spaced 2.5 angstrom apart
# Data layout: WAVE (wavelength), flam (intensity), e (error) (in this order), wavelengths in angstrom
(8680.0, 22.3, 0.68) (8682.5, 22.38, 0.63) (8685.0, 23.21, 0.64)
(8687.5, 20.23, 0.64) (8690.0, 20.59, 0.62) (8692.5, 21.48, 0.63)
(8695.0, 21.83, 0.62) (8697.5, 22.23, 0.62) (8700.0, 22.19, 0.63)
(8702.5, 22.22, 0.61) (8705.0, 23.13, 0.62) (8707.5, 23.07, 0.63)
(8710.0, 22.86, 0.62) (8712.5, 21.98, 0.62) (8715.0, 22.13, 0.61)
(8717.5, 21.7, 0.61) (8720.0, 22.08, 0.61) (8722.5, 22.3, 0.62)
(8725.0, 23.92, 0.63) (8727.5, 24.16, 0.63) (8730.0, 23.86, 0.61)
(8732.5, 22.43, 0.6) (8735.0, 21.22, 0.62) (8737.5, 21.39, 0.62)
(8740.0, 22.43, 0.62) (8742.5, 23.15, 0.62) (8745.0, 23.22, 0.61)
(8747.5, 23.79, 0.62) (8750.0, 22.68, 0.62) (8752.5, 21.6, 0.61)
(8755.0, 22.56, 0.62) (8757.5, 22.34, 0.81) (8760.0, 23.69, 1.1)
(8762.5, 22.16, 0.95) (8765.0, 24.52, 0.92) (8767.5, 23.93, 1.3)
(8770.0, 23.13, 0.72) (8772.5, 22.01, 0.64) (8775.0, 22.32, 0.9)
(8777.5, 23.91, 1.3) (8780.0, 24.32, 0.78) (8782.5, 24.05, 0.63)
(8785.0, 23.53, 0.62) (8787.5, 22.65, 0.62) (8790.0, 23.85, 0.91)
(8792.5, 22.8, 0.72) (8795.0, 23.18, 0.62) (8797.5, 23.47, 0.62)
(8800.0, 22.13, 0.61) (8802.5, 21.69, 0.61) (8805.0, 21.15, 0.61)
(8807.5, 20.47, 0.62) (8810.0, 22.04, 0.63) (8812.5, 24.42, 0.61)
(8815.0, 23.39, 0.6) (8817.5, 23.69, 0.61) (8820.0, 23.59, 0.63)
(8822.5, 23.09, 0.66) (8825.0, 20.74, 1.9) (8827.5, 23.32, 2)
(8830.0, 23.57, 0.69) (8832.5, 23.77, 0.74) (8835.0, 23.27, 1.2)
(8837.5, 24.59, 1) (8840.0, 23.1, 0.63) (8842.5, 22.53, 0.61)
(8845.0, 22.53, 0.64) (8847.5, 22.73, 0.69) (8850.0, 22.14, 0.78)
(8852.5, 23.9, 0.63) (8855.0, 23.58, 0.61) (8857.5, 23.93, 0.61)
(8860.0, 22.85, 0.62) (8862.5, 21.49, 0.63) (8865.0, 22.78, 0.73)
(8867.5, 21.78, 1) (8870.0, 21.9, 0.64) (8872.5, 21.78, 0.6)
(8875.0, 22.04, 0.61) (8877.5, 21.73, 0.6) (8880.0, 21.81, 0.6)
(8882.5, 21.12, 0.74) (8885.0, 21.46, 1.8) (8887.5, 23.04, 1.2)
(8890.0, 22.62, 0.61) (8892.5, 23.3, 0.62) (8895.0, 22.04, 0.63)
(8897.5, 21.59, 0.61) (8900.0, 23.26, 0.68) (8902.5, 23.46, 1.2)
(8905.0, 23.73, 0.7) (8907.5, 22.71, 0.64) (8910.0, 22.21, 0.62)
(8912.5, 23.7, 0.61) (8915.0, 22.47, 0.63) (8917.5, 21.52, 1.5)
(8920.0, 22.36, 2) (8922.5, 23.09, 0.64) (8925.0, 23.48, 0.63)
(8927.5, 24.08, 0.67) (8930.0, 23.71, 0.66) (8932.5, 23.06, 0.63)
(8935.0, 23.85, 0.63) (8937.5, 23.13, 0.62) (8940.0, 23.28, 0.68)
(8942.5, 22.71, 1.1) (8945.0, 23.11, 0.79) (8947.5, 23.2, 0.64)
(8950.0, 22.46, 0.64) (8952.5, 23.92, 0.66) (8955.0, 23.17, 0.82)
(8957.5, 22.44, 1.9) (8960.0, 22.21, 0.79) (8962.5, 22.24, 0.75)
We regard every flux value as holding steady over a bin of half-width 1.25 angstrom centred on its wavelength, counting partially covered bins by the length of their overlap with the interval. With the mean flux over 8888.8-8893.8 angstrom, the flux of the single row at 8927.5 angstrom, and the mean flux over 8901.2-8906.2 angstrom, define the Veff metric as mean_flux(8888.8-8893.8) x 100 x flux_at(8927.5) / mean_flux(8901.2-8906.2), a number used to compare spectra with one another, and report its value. 2343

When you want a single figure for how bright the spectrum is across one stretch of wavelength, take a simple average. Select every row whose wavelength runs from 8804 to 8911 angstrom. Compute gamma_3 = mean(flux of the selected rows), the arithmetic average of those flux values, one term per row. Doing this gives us 22.7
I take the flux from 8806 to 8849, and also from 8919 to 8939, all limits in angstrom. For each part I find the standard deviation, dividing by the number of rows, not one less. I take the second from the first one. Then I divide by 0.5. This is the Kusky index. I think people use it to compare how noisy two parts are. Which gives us 1.1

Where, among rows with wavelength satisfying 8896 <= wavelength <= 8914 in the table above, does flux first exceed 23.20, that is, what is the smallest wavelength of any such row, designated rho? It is 8900.0 angstrom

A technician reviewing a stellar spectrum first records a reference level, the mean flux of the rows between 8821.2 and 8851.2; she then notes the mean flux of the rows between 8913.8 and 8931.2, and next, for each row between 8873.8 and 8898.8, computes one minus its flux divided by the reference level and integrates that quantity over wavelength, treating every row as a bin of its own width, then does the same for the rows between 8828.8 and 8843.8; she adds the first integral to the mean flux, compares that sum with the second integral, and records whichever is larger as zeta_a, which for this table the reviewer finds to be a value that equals 23.9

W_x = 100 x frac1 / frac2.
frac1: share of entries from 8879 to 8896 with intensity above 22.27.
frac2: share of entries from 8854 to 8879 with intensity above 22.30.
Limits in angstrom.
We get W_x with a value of 107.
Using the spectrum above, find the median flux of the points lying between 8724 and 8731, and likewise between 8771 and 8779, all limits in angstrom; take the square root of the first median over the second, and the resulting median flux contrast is 1.04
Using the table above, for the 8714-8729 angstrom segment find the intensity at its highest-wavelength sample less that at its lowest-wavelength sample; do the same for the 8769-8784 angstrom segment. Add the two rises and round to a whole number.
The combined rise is 3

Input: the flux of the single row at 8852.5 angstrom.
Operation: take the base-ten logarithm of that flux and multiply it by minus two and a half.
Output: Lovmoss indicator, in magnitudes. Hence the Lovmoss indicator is -3.45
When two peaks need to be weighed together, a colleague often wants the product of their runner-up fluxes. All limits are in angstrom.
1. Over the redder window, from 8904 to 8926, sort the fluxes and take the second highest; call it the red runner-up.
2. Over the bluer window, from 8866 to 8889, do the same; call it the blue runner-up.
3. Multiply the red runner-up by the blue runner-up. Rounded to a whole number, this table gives 522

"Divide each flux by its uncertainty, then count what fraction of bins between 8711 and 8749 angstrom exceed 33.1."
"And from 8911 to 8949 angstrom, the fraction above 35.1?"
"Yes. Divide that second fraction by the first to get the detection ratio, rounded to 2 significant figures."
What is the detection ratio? 0.67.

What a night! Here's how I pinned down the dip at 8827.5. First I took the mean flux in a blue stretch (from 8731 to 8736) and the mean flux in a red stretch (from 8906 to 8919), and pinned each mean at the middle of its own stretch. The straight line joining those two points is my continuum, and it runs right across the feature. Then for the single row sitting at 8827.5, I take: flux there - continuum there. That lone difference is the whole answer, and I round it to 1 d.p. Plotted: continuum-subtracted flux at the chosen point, 1.1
